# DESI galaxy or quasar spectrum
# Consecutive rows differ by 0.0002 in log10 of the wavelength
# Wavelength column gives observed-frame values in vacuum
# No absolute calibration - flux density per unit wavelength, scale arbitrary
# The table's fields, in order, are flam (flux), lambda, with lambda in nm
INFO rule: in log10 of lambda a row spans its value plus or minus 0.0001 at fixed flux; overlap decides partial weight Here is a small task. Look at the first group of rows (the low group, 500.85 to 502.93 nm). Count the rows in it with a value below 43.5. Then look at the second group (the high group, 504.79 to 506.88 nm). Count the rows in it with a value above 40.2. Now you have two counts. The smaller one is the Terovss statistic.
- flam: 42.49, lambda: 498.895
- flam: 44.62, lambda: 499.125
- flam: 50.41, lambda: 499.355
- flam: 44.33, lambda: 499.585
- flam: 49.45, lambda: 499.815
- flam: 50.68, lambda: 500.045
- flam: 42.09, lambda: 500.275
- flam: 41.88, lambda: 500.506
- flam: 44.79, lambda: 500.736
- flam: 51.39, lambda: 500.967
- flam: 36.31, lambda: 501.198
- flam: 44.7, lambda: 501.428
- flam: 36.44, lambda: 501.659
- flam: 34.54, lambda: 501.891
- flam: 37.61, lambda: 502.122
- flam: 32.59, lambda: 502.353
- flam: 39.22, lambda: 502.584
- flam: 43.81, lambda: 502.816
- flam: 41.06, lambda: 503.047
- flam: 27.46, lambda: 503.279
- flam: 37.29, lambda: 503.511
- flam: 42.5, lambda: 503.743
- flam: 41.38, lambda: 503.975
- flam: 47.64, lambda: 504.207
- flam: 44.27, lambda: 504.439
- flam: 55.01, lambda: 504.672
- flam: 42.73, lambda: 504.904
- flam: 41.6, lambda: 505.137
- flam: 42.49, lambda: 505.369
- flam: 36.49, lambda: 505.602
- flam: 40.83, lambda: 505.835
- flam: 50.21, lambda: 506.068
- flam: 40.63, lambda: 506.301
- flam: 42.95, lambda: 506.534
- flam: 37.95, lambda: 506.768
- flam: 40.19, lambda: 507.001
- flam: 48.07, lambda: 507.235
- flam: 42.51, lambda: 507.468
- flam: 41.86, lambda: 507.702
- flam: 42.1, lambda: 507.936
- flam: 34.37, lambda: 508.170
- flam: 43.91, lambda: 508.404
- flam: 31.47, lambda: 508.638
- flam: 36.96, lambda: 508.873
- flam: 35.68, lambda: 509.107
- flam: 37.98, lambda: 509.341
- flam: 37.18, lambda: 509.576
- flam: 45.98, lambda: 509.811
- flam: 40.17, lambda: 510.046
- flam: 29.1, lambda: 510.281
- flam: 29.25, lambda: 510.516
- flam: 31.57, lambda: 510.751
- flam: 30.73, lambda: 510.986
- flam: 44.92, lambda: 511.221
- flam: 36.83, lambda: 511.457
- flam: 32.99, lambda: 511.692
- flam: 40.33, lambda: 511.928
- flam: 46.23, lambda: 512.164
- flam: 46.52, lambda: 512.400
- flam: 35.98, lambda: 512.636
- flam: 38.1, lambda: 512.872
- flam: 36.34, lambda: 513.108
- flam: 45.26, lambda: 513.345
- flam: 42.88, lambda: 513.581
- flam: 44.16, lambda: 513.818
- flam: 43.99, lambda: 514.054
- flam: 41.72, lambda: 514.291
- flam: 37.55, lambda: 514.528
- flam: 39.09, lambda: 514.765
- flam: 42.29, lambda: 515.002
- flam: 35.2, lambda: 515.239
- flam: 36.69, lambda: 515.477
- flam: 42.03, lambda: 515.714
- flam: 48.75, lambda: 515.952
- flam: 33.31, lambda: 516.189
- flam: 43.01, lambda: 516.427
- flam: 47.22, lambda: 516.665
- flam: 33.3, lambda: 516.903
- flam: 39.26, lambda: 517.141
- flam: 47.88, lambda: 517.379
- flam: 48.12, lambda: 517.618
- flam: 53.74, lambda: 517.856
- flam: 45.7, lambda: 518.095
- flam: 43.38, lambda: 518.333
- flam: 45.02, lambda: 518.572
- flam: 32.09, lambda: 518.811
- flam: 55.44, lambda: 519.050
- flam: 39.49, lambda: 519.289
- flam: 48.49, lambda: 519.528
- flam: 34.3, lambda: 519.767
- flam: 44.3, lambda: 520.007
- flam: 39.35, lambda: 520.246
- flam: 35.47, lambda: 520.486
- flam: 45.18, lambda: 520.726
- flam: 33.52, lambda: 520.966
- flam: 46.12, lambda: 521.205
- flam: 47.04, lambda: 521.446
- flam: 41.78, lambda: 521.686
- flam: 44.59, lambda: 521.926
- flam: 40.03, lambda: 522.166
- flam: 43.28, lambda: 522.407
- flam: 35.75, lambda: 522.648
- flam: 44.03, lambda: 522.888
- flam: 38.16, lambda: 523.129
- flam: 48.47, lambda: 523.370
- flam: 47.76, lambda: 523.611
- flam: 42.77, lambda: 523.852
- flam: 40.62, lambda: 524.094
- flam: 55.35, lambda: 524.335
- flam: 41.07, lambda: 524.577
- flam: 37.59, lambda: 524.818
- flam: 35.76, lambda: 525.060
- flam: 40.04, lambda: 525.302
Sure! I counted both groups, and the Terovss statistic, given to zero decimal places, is 6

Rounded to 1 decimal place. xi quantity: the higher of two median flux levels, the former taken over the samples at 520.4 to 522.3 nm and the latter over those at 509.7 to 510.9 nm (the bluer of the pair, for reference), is 43.2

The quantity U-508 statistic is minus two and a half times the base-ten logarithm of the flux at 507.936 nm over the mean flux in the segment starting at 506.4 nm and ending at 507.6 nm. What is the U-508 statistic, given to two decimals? 0.01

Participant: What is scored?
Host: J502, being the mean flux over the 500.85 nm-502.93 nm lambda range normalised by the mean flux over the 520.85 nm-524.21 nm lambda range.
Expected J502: 0.93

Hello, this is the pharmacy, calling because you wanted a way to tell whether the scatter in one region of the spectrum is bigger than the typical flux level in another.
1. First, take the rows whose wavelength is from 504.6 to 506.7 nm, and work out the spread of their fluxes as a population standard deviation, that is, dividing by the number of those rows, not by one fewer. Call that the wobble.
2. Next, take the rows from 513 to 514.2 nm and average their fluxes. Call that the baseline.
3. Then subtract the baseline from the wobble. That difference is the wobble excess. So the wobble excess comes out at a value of -37.3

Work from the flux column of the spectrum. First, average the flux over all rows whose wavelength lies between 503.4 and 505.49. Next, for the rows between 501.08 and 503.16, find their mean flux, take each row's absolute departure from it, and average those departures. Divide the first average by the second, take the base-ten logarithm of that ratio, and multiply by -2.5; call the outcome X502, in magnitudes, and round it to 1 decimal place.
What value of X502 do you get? -2.8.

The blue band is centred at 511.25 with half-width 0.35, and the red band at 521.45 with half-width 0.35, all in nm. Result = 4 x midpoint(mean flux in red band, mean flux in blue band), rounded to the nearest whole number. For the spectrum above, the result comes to 165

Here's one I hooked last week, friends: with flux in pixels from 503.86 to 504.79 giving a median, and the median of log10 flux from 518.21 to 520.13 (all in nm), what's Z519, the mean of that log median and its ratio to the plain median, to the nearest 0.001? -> 0.839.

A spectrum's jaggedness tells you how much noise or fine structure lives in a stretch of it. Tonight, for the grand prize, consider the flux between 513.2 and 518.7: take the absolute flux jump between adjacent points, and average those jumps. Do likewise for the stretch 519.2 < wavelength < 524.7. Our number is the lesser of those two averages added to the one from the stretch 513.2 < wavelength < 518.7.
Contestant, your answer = 10.1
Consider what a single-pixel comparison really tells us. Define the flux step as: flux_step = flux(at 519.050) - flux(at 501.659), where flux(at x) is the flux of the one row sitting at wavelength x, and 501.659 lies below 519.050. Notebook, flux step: 19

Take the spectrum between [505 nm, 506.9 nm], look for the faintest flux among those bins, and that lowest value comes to 36.49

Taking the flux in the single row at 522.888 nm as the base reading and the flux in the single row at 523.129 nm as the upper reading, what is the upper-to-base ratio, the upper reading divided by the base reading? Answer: 0.87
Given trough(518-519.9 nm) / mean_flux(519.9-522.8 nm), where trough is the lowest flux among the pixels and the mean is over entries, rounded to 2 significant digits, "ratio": 0.78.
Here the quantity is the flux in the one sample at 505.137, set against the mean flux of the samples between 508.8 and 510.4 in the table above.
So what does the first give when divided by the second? 1.11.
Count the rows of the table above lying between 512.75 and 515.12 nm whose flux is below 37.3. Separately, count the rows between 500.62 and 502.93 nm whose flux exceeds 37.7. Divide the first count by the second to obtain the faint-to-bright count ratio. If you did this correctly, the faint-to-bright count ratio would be 0.20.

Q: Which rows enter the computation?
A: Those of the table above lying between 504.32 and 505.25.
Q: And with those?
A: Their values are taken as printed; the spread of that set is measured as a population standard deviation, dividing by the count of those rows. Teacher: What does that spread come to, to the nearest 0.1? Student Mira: 5.3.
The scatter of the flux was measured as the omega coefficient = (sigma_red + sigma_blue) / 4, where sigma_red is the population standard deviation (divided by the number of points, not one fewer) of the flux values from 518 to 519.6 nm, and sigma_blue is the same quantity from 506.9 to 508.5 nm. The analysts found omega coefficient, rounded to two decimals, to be 2.64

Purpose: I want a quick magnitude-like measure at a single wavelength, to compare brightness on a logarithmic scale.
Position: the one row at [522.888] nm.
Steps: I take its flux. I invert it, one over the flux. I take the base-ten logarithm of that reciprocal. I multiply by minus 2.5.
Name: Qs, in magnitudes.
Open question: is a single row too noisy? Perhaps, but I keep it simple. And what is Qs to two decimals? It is 4.11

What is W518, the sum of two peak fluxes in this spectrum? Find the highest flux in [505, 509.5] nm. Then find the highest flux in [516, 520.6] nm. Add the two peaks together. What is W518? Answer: 106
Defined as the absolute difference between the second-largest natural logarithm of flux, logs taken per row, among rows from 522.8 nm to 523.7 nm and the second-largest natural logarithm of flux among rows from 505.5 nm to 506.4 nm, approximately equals 0.16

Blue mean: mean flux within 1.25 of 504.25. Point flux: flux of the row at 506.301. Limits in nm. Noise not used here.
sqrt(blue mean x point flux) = 41.4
